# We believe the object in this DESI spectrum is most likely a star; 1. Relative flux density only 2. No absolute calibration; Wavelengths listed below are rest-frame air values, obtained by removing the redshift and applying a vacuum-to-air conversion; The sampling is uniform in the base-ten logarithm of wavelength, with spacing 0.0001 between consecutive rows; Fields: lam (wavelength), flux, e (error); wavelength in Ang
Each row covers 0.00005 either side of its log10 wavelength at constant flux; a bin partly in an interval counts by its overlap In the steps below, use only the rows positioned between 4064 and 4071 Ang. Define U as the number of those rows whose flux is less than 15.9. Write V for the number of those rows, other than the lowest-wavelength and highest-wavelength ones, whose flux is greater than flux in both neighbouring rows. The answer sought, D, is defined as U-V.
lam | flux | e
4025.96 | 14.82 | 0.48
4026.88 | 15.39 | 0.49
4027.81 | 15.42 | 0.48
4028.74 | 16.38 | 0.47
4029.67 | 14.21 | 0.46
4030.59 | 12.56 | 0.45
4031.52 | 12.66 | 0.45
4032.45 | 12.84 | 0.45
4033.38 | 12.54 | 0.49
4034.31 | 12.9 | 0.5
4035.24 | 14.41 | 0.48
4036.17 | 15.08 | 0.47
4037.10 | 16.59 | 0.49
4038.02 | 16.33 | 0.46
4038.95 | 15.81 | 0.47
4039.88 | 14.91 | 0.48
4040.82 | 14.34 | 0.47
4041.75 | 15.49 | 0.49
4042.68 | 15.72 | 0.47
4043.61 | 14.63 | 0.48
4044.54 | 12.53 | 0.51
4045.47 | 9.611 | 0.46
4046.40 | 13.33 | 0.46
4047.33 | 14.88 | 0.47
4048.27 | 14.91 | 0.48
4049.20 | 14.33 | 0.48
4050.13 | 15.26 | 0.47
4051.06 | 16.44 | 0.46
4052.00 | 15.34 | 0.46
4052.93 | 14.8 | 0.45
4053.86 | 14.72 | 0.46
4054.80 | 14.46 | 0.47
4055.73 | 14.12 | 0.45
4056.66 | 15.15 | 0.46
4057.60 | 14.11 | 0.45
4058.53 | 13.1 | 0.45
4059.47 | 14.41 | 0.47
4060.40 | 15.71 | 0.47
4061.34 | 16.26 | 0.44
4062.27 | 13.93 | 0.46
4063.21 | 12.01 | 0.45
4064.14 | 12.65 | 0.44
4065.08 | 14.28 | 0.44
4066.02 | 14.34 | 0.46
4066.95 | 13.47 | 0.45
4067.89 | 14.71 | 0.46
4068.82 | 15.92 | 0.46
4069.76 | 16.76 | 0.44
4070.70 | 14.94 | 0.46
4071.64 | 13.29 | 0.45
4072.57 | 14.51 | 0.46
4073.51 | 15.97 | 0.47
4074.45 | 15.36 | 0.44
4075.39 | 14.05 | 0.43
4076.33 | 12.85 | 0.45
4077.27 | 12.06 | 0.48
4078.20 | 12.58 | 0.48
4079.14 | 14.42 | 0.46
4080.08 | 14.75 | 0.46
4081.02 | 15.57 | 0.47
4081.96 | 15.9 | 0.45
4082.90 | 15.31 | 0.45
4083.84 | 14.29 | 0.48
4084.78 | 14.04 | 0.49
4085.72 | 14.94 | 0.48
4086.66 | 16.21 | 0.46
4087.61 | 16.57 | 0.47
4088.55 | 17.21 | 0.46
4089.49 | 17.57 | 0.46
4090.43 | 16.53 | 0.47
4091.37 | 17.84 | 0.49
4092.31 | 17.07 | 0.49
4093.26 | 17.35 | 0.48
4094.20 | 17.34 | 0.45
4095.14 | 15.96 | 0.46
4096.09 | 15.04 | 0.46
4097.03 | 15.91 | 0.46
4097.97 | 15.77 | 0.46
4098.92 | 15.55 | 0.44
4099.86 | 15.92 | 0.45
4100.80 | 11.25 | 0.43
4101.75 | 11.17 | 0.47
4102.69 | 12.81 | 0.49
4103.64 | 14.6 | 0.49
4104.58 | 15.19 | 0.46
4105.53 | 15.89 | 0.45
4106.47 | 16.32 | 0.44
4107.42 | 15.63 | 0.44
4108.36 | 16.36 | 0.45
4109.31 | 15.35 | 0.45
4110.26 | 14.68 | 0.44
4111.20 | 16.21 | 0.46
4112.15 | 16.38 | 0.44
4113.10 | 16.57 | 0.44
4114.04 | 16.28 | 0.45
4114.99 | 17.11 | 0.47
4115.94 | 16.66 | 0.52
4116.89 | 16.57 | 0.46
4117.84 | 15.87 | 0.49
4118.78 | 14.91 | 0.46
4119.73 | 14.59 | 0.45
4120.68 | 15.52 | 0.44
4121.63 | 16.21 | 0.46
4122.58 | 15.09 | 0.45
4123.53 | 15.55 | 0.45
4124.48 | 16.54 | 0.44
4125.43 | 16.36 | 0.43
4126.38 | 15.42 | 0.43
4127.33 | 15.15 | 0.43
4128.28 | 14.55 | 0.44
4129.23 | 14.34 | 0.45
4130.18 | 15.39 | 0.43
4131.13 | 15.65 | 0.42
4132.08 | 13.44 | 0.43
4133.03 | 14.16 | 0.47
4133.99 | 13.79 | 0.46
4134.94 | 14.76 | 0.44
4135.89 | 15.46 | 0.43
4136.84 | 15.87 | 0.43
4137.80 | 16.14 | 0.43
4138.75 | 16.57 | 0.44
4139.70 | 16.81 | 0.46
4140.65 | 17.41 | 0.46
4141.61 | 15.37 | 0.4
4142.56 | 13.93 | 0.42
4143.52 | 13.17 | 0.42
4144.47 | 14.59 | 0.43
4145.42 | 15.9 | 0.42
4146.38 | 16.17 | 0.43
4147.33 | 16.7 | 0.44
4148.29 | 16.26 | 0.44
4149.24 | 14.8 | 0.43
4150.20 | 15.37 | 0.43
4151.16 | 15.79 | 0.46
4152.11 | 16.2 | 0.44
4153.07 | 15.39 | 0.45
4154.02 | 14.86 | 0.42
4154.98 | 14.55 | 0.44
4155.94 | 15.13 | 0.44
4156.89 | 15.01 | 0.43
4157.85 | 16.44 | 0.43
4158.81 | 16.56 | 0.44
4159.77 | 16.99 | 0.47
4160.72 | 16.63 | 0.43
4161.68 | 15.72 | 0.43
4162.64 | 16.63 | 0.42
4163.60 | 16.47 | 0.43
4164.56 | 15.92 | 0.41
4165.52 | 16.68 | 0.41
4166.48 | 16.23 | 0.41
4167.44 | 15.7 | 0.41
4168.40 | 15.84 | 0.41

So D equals 4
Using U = 6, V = 2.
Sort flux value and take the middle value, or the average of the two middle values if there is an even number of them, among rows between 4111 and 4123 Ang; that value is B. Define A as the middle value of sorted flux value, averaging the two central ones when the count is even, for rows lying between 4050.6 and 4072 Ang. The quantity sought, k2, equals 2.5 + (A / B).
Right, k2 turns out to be 3.392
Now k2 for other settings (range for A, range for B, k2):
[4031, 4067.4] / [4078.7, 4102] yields 3.406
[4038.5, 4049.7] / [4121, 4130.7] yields 3.458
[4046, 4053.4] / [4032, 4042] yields 3.499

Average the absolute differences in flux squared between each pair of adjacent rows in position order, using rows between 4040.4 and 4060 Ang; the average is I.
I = 30.2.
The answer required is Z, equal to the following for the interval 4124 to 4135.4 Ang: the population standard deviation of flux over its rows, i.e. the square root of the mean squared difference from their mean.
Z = 0.9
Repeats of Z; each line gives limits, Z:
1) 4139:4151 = 1.2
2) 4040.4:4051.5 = 1.7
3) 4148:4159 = 0.7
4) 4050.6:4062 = 0.9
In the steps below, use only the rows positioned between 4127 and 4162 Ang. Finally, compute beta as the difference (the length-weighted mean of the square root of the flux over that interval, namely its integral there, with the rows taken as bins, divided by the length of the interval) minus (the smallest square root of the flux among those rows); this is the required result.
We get 0.30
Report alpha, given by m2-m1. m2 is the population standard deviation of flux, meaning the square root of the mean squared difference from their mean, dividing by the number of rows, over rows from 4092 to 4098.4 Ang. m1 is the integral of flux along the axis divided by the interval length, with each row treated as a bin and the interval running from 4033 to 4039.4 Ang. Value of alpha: -14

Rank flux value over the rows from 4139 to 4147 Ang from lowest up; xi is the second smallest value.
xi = 13.93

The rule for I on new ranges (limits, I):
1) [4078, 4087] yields 24.0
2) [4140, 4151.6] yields 29.6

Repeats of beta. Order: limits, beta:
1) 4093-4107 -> 0.53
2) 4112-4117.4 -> 0.04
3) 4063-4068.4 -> 0.23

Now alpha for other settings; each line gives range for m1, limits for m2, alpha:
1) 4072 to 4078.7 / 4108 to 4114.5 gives -13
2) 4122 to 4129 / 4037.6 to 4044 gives -15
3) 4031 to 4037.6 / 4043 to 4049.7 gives -12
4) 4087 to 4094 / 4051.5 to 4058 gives -17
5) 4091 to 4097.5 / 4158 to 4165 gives -16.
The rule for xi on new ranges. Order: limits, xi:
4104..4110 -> 15.35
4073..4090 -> 12.58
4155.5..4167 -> 15.13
